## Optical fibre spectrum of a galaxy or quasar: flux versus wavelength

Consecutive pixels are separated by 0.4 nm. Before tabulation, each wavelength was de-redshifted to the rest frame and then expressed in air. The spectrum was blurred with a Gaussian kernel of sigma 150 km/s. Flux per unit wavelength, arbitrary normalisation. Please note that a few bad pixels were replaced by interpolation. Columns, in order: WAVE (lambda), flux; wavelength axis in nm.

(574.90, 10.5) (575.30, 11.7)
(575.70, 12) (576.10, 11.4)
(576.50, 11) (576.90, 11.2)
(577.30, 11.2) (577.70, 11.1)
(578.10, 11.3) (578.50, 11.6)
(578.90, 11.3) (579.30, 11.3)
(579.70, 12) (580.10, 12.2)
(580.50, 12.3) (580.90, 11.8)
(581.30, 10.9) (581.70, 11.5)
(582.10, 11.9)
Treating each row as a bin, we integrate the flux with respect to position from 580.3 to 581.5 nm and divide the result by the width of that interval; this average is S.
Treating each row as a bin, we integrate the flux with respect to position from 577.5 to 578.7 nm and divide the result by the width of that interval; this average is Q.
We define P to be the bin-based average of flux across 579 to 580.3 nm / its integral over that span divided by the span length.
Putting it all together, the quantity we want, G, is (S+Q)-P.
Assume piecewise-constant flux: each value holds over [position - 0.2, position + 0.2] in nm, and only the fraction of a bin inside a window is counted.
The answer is 11.2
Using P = 11.8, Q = 11.3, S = 11.7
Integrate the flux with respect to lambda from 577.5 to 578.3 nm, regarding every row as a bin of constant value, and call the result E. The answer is 9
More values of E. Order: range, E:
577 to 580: 34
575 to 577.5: 28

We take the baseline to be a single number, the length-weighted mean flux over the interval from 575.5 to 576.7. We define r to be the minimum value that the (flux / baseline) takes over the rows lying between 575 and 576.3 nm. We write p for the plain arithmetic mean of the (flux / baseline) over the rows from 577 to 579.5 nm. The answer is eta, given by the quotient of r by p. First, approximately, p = 0.99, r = 0.994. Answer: 1.01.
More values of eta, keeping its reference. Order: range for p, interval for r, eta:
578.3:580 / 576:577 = 0.95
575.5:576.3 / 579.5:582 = 0.93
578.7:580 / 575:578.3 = 0.95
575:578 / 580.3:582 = 0.96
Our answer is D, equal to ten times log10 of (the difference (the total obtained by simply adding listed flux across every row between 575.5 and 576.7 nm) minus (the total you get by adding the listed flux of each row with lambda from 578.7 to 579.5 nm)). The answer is 10.7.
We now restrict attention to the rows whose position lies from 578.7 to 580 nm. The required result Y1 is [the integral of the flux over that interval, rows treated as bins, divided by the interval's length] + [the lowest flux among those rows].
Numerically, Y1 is 22.9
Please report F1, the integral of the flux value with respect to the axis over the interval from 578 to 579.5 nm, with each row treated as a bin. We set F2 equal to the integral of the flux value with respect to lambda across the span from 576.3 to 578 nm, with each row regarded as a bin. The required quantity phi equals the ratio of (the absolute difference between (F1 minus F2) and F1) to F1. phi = 1.11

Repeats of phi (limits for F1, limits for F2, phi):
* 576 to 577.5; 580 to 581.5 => 1.05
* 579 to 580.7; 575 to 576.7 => 0.96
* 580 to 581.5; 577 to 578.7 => 1.09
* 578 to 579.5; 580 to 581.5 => 1.03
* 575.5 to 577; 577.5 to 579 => 0.99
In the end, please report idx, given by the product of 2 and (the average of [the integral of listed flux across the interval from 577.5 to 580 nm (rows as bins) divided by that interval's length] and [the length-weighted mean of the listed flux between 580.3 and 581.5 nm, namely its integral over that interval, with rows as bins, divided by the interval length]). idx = 23.1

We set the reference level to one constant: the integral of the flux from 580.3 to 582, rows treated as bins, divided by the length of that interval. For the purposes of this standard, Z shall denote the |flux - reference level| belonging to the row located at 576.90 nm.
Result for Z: 0.4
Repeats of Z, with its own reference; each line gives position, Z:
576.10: 0.2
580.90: 0.2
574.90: 1.1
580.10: 0.6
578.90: 0.3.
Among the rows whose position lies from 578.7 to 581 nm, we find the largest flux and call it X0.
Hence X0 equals 12.3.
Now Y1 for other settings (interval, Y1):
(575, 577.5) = 22.4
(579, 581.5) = 22.6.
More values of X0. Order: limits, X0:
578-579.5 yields 11.6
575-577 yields 12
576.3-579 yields 11.6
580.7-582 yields 11.8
